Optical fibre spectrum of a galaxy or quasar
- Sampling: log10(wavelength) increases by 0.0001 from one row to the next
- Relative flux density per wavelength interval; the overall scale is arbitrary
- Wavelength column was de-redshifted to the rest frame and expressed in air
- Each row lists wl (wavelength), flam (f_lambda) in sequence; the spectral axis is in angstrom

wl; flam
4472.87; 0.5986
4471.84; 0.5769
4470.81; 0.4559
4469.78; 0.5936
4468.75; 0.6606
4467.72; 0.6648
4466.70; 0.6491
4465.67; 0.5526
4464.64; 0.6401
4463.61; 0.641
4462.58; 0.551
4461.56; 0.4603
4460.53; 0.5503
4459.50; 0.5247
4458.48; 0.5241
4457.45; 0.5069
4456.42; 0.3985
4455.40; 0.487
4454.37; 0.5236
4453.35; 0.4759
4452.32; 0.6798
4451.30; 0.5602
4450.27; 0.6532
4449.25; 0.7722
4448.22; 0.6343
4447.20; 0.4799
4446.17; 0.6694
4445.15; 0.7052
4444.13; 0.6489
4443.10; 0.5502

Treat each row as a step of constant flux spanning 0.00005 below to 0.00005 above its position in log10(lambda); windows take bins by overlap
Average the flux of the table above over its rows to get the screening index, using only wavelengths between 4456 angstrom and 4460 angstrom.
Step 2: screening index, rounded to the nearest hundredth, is 0.49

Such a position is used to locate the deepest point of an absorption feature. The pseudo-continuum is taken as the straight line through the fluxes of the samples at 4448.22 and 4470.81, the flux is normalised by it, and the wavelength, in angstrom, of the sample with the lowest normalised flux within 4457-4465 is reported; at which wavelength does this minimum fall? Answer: 4461.56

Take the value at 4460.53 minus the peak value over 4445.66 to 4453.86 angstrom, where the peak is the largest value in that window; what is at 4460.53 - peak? -0.22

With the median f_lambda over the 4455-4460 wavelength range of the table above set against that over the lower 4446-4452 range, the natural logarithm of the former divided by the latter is -0.24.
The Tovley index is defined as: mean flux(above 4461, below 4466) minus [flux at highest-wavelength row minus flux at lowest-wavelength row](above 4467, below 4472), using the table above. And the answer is 0.657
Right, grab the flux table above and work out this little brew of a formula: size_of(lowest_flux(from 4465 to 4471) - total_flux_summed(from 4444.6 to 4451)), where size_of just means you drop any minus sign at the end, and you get 3.46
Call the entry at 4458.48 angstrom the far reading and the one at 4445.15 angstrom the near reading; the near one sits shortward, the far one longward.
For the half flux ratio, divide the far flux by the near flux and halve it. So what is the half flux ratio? 0.37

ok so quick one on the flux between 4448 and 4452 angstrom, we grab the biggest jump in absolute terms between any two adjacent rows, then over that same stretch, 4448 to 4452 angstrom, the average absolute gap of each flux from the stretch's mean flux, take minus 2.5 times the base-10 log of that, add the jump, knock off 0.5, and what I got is 2.72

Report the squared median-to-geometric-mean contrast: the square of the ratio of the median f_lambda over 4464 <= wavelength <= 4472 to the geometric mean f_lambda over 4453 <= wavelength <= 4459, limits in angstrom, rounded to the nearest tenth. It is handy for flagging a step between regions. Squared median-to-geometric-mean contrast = 1.6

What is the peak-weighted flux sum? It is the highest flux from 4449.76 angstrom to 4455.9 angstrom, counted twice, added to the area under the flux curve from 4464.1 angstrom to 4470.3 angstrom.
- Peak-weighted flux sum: 5.2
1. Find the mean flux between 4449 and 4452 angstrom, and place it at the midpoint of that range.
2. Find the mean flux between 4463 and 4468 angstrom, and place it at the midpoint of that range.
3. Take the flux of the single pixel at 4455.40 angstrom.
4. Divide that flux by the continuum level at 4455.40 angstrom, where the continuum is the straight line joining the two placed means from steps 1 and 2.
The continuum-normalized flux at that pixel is 0.75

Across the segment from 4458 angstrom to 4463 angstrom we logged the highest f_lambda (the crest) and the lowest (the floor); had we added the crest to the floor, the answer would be 1.01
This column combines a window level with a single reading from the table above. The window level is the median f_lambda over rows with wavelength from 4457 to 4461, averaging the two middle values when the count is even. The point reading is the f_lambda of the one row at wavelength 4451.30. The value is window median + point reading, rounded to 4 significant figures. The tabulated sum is 1.085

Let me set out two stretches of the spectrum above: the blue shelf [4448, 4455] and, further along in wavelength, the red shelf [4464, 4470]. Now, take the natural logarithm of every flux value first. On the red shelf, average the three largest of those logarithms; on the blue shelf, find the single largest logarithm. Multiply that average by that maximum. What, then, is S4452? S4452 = 0.108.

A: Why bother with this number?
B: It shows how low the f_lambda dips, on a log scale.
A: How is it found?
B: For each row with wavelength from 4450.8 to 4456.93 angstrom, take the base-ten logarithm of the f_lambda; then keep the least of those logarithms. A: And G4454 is -0.40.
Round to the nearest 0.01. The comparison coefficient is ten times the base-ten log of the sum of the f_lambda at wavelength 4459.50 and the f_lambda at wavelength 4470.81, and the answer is -0.09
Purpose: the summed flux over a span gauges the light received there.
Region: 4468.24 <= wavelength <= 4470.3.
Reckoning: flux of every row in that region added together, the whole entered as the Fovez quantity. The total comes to 1.3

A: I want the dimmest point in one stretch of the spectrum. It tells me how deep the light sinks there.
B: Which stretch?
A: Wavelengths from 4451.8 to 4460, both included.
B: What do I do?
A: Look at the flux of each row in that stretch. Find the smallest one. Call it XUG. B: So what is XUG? 0.3985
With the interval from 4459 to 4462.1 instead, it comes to 0.4603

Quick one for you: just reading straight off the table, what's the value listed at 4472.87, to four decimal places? 0.5986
